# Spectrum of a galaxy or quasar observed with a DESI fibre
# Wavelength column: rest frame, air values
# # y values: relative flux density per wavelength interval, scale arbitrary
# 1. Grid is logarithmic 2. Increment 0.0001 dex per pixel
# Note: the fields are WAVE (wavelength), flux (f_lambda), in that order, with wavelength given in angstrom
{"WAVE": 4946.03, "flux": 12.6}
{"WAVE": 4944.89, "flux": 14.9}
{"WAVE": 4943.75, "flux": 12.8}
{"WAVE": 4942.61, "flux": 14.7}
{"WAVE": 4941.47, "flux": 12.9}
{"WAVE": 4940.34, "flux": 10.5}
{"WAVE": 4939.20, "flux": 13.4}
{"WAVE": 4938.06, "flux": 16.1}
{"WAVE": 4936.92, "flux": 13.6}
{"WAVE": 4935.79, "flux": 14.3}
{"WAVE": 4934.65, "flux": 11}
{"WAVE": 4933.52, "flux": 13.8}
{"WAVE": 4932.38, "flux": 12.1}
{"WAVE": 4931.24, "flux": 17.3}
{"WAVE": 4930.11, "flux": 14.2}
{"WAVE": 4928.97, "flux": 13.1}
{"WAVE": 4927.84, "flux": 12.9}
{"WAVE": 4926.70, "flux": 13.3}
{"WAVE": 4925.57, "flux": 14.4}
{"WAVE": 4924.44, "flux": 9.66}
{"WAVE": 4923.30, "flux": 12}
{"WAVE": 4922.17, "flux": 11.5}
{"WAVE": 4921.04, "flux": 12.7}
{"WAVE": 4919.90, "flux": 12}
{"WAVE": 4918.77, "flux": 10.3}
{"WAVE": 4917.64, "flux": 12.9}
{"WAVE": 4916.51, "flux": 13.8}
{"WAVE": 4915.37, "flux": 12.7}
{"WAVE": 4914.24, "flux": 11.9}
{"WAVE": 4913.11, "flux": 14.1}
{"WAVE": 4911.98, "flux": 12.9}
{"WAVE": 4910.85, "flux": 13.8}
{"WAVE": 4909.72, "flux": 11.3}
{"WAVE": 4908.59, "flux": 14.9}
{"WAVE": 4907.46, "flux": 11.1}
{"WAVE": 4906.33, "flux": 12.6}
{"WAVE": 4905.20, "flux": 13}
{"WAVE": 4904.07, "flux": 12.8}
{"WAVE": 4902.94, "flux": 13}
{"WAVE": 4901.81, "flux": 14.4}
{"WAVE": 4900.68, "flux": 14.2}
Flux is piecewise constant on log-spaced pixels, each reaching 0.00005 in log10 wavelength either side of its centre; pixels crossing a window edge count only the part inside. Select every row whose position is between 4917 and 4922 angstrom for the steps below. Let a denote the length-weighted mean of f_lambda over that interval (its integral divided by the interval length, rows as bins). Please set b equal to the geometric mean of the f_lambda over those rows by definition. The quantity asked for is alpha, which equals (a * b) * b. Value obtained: 1704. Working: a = 12.0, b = 11.9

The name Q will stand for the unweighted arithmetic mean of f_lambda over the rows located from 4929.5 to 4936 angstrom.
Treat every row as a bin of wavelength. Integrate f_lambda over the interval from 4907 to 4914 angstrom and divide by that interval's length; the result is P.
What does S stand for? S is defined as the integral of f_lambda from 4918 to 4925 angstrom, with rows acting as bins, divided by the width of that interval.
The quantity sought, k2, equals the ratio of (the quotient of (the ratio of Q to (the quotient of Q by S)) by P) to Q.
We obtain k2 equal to 0.064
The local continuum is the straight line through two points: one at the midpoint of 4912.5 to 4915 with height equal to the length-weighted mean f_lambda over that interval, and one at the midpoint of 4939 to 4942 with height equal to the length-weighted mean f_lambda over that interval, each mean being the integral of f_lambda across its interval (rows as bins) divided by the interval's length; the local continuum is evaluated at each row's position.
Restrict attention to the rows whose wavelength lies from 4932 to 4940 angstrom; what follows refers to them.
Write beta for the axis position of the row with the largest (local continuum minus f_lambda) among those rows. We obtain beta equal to 4934.65 angstrom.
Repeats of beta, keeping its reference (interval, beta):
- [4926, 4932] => 4927.84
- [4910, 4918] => 4914.24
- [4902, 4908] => 4907.46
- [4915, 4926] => 4924.44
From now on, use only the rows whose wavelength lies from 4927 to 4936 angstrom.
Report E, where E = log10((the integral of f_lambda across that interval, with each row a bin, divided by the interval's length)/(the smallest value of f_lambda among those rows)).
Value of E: 0.090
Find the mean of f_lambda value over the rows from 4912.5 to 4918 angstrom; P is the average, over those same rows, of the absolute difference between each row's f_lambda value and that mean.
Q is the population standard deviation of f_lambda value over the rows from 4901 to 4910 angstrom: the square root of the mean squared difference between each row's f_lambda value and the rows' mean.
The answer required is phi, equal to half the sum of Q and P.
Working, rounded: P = 0.70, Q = 1.23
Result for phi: 1.0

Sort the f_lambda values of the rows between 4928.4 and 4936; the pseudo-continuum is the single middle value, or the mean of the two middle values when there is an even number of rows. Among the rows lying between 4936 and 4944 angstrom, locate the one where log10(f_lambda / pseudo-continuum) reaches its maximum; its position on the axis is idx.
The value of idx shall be 4938.06 angstrom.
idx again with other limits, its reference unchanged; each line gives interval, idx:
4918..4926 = 4925.57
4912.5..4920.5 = 4913.11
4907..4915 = 4908.59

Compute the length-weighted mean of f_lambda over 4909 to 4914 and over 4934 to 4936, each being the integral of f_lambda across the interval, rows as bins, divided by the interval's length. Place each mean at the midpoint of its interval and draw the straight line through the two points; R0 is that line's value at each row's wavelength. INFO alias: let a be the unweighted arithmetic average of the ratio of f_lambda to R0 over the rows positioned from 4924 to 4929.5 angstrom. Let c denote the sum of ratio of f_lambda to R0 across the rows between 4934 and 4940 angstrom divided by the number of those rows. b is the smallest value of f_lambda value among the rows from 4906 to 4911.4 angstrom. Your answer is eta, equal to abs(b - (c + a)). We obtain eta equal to 9.0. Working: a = 1.00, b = 11.1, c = 1.11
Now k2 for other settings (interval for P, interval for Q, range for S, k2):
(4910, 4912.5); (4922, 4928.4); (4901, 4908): 0.080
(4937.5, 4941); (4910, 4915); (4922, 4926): 0.067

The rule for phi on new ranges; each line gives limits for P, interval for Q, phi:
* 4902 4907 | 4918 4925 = 0.6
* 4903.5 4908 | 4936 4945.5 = 1.1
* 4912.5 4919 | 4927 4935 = 1.4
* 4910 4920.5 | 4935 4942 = 1.3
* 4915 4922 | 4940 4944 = 1.2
